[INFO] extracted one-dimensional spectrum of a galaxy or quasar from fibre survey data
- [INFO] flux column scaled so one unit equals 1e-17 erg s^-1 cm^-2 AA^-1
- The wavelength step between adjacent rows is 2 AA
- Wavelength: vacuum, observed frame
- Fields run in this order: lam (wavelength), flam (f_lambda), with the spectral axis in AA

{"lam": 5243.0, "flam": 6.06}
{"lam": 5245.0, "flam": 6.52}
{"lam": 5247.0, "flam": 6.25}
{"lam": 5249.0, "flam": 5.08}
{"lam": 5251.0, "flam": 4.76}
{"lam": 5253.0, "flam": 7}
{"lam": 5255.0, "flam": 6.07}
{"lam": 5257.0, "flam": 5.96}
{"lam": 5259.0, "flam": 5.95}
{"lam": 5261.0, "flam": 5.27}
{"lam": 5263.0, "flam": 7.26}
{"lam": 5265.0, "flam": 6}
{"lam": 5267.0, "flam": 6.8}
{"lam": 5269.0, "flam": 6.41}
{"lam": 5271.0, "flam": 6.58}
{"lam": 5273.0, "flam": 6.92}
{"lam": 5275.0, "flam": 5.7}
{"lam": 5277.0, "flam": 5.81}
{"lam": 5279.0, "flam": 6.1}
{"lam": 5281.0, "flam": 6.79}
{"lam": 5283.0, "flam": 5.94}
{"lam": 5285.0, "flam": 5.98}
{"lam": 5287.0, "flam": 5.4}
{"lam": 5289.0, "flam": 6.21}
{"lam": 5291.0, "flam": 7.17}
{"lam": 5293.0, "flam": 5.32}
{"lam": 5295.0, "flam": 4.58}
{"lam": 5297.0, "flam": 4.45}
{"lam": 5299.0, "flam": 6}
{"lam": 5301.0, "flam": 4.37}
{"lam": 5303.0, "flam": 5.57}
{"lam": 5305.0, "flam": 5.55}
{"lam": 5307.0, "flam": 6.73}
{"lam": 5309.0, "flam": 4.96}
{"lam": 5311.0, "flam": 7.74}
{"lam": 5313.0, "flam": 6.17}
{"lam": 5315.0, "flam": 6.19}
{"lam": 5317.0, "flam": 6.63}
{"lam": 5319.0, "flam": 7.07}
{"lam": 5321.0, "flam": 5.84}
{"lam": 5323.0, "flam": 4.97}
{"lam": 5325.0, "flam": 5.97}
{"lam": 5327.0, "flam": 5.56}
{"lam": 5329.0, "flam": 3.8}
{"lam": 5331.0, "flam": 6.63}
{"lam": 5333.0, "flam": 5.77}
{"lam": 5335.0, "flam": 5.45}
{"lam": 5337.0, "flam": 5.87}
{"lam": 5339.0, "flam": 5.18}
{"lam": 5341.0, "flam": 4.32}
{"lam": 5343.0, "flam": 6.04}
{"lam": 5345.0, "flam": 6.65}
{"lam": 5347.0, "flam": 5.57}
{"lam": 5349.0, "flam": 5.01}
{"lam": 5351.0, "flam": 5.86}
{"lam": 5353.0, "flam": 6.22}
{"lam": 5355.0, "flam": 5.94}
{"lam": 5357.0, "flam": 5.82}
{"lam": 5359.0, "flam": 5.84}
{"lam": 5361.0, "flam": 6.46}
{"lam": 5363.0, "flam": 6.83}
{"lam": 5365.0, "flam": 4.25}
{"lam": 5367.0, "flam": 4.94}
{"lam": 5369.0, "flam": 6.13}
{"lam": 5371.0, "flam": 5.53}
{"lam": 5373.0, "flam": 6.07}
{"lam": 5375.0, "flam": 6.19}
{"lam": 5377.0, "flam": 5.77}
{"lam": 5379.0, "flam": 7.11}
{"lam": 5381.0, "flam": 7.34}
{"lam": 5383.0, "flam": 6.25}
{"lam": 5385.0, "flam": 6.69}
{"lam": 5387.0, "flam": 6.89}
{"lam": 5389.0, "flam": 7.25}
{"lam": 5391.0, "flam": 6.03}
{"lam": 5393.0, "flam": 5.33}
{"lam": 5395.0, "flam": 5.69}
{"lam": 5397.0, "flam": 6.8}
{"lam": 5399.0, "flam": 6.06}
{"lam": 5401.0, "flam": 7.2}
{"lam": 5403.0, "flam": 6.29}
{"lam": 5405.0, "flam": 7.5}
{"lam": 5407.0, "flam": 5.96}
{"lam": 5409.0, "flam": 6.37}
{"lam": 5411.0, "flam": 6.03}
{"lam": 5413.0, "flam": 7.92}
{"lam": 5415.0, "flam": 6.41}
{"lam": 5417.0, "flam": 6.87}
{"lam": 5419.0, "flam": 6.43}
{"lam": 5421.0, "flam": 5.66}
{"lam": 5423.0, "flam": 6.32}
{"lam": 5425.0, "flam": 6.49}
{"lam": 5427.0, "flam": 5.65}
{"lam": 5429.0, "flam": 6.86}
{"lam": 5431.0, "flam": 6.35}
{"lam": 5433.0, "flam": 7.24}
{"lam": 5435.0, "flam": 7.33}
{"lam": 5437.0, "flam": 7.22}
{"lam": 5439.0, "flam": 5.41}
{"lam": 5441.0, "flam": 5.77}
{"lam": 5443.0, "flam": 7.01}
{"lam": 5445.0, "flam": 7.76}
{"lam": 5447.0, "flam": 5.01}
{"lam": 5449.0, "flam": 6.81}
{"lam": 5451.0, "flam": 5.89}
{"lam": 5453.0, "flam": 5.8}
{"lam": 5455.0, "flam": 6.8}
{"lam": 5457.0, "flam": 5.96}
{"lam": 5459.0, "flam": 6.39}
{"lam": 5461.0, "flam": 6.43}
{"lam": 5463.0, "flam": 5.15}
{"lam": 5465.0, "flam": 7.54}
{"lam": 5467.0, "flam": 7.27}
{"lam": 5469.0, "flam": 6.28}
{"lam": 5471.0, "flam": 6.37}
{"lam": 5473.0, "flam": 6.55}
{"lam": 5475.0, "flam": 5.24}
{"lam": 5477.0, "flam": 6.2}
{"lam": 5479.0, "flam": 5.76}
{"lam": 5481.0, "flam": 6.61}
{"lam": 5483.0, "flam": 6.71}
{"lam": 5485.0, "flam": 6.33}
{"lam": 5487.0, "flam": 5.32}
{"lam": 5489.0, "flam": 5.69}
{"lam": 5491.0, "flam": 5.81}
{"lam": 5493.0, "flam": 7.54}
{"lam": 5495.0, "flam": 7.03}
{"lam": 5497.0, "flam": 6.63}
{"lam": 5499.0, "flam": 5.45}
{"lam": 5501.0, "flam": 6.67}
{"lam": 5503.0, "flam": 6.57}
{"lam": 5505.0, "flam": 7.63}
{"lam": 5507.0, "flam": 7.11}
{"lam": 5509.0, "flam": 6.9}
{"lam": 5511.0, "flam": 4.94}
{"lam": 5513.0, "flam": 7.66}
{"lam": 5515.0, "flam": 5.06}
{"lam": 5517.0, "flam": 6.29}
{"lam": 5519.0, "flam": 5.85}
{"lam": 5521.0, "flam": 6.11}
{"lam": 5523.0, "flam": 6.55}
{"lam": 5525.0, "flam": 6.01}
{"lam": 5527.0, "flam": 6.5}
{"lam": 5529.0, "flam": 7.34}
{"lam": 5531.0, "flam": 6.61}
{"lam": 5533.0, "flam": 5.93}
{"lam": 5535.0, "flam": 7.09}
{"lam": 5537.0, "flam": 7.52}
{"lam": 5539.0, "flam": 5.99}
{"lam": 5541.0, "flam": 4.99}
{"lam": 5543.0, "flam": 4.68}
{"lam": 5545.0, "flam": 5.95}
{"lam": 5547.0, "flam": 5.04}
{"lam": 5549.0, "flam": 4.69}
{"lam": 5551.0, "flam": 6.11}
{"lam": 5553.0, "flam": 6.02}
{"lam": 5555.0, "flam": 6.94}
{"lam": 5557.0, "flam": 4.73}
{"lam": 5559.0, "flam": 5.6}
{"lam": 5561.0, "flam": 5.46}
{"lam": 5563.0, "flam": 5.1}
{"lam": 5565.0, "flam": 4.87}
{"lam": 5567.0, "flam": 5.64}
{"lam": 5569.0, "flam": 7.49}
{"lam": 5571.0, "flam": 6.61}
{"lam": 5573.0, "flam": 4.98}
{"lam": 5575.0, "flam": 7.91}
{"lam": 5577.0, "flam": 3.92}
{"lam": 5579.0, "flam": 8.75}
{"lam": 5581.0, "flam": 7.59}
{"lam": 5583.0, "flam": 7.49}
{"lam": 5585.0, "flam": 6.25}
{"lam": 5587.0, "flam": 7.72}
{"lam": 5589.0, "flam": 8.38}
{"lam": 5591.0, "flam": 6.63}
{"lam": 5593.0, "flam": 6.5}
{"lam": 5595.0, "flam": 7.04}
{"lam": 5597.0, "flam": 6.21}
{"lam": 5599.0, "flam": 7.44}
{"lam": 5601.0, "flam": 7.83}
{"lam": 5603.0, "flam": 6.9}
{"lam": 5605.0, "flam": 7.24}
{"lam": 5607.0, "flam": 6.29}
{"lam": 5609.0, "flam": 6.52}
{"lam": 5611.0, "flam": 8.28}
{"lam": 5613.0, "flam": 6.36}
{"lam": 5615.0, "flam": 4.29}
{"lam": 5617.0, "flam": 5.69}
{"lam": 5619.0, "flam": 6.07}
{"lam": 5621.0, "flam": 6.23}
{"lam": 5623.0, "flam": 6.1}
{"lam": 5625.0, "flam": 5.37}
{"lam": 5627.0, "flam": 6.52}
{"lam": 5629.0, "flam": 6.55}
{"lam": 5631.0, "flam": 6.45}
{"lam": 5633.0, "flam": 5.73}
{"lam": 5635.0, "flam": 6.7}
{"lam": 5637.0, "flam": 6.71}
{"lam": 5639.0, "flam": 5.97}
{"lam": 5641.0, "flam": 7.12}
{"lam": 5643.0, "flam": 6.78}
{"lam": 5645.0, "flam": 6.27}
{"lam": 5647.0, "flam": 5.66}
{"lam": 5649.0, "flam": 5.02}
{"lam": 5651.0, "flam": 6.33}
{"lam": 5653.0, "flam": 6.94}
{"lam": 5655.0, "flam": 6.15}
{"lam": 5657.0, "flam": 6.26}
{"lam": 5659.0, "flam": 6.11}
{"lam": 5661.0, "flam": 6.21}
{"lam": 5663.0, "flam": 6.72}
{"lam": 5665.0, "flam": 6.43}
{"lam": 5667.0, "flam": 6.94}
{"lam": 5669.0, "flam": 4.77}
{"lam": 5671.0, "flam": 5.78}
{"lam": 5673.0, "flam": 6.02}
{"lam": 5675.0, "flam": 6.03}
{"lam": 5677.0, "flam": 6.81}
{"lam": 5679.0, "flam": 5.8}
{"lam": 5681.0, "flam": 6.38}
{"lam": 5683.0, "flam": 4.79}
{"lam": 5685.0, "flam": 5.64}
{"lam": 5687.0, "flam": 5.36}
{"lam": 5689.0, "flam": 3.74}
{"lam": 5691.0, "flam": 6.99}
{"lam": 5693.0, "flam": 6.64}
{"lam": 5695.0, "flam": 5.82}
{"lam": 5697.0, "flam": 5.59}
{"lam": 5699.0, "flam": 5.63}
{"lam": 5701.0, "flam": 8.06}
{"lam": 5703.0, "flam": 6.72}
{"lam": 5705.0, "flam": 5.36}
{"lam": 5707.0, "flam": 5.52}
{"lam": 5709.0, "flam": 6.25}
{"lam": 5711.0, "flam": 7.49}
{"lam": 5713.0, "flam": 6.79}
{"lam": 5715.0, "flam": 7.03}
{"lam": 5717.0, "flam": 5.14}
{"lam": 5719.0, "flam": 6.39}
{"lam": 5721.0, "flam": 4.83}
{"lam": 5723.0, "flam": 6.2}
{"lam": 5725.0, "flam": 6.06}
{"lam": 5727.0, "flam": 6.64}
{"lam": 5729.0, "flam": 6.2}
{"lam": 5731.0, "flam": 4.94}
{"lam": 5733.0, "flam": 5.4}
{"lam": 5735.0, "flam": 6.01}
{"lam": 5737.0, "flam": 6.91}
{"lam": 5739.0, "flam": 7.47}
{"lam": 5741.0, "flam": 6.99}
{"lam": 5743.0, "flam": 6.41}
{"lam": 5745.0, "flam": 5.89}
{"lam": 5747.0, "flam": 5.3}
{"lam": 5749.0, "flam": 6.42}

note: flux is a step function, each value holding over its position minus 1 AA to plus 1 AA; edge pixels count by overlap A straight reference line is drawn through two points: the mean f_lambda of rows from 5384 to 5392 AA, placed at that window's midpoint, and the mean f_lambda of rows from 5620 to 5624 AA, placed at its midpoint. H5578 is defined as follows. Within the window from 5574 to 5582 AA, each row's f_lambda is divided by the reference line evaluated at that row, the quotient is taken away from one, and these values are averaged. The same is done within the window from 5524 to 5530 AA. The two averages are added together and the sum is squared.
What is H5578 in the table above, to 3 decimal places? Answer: 0.025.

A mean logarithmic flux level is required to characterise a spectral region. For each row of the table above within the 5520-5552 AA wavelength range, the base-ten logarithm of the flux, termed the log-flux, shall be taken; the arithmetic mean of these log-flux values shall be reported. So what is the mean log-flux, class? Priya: 0.779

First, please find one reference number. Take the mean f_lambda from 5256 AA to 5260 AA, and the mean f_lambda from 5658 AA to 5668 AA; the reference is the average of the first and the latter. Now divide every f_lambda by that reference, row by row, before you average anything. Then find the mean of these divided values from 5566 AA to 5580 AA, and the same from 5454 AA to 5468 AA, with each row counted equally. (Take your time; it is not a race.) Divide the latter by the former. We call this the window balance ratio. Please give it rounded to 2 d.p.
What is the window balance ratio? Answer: 1.01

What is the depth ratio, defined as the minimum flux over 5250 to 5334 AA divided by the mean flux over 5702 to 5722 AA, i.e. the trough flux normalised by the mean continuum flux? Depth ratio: 0.62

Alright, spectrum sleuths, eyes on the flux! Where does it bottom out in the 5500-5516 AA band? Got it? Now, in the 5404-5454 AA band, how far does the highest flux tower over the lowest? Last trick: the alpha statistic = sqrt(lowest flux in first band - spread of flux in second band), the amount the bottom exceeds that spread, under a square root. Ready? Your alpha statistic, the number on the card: 1.42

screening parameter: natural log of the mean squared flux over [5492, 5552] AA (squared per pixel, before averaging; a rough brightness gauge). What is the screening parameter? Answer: 3.70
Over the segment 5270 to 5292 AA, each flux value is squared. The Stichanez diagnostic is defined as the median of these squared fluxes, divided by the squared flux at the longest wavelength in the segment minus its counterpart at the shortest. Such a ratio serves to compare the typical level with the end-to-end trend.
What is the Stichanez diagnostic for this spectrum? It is 4.6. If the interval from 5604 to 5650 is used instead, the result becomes -1.5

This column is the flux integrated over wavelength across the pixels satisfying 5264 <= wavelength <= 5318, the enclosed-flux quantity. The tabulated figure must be 324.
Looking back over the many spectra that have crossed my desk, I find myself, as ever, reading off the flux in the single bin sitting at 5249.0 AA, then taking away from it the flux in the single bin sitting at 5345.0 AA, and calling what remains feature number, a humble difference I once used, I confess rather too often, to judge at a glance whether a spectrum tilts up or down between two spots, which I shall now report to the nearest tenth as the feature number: -1.6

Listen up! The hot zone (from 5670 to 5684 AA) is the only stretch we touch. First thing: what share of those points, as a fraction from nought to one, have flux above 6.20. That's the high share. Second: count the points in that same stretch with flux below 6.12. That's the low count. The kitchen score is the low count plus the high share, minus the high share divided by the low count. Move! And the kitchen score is 5.2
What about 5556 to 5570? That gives 6.1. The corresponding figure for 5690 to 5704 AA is 3.4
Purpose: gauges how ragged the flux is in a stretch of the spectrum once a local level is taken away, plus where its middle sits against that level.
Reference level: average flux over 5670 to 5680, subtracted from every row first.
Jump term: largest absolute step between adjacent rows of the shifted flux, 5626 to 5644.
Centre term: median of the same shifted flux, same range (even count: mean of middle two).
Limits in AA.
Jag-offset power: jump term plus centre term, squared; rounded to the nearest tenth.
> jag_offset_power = 2.6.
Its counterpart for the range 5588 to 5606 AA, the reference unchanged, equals 7.3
